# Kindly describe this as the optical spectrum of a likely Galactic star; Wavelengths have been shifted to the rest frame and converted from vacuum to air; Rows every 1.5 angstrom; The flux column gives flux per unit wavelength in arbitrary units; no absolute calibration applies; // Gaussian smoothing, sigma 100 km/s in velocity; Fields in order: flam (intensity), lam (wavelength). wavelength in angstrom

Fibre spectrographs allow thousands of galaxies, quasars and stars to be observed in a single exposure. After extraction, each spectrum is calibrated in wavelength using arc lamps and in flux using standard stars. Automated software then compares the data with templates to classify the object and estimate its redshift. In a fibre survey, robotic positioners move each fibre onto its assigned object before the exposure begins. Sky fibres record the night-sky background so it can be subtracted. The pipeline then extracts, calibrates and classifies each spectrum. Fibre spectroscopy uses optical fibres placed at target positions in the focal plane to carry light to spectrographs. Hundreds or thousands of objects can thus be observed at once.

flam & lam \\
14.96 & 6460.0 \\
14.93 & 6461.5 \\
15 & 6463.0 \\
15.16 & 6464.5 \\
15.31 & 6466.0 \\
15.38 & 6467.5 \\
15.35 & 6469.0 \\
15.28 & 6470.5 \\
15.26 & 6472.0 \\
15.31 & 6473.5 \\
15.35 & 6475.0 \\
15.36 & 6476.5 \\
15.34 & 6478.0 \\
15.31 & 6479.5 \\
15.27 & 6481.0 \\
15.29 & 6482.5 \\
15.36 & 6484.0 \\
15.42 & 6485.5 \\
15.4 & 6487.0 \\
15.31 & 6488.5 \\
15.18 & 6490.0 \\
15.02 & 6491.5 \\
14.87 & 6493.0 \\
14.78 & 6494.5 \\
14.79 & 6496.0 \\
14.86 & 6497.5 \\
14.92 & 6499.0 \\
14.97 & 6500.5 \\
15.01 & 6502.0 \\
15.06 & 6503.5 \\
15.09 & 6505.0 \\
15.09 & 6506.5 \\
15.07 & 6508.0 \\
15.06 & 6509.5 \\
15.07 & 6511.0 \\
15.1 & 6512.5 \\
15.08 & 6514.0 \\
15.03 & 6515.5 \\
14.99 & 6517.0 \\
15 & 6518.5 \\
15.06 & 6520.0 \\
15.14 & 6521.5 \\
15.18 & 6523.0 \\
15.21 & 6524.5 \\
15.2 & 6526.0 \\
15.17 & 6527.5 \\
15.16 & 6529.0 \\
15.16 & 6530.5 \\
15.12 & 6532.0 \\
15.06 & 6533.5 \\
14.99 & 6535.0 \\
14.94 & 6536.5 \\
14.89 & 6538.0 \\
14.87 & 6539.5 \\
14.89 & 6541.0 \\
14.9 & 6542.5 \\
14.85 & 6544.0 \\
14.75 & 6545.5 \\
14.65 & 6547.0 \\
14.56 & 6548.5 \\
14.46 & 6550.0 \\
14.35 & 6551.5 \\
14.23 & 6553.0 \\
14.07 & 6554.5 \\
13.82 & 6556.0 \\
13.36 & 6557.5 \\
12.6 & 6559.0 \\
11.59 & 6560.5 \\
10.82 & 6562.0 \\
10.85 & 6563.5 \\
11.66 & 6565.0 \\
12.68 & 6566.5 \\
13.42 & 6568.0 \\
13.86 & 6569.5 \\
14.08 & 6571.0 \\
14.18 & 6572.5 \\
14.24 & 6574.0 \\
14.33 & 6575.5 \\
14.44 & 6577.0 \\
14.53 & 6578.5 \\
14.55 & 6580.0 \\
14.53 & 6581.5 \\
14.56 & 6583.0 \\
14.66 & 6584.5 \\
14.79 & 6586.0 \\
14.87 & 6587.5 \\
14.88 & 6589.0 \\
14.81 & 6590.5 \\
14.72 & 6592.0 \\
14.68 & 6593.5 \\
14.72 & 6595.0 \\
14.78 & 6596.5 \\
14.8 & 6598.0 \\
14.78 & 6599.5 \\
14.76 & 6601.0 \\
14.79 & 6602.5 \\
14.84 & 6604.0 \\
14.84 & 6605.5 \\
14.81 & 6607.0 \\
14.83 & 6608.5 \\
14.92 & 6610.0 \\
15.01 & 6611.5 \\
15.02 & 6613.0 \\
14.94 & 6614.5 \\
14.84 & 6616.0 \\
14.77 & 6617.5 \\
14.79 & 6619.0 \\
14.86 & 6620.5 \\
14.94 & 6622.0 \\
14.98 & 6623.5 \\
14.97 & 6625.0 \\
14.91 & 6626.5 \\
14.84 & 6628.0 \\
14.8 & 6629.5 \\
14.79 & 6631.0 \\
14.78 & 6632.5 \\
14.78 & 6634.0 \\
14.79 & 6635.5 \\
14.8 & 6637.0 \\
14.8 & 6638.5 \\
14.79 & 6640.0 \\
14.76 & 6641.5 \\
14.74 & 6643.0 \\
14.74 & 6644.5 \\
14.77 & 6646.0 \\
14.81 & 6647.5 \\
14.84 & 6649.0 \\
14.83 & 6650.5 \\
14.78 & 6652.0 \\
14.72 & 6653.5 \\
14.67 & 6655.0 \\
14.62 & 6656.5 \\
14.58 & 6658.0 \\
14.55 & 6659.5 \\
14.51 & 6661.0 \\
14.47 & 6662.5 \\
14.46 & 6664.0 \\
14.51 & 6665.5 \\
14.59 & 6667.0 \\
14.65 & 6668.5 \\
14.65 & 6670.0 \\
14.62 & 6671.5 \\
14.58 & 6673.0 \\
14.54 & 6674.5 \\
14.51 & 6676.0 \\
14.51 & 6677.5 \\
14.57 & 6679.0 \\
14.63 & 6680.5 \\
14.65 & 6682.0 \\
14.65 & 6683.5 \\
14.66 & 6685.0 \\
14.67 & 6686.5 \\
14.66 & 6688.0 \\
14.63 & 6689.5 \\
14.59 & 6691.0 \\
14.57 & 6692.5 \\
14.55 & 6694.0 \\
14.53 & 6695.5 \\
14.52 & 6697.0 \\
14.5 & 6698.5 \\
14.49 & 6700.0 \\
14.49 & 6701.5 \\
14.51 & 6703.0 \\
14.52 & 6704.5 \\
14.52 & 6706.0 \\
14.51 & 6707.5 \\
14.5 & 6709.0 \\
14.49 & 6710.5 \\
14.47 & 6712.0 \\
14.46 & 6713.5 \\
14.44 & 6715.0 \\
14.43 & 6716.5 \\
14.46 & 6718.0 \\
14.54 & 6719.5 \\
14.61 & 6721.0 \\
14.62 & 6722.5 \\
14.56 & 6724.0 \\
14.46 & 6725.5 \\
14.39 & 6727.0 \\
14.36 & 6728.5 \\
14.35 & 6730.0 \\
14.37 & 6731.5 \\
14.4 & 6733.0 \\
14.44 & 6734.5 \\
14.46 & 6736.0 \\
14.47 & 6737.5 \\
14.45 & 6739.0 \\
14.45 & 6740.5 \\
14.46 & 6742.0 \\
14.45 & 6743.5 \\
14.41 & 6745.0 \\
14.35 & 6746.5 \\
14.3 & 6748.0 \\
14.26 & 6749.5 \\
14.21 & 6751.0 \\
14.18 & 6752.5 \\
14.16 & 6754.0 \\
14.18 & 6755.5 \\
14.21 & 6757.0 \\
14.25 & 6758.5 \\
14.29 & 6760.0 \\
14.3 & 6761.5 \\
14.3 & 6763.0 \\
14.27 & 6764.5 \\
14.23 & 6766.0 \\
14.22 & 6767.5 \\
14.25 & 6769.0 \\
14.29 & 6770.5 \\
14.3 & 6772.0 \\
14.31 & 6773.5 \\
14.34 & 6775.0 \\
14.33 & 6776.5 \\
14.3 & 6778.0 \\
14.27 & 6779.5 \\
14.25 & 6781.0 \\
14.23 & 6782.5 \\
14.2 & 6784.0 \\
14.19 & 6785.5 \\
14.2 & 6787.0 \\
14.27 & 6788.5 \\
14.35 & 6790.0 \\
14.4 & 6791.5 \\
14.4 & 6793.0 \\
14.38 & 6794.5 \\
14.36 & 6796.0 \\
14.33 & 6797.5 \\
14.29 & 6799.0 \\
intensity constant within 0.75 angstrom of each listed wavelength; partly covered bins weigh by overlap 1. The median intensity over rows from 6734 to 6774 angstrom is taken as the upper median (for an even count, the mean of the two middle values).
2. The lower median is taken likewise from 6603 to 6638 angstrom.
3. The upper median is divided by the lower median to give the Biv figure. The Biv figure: 0.964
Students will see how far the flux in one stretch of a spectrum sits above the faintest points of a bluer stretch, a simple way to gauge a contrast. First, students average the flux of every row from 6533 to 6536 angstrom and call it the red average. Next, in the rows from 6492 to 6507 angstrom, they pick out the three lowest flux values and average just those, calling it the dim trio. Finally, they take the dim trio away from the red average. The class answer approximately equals 0.2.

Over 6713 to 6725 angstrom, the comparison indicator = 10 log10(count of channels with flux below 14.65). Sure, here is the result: 9.0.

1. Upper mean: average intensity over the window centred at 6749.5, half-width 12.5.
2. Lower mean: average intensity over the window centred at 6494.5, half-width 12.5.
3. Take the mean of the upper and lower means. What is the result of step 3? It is 14.7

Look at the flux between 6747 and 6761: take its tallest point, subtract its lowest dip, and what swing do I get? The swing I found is 0.14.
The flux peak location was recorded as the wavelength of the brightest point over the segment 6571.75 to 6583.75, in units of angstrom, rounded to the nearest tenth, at 6583.0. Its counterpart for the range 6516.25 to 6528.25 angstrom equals 6524.5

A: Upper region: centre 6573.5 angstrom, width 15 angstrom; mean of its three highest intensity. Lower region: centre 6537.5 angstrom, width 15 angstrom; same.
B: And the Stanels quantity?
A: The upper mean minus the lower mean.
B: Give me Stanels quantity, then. -0.6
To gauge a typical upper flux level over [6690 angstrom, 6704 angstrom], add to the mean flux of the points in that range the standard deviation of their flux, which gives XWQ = 14.6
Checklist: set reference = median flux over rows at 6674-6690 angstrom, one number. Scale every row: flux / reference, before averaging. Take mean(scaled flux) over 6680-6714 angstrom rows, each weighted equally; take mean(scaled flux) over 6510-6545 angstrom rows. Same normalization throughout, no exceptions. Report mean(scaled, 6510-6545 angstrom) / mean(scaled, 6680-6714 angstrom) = 1.03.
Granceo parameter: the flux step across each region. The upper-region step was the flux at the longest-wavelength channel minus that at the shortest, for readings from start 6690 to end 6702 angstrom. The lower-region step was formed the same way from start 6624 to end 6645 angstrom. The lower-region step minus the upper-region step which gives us -0.13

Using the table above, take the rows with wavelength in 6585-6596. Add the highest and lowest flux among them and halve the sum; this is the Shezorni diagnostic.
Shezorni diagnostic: 14.78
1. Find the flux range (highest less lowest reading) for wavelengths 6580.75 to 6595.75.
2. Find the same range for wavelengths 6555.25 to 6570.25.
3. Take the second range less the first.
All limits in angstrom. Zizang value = 2.7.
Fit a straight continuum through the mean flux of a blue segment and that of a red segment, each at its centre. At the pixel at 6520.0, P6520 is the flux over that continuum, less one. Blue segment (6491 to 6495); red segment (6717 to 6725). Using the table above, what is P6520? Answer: 0.014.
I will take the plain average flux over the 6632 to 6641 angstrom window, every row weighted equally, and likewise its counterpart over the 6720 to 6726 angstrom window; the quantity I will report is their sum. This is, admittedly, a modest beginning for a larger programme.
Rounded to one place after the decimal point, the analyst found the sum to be 29.4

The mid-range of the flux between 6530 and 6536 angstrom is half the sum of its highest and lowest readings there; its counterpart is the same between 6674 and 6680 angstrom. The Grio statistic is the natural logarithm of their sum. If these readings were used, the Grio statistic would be 3.39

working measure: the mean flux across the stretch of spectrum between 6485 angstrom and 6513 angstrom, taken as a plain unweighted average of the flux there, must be 15.1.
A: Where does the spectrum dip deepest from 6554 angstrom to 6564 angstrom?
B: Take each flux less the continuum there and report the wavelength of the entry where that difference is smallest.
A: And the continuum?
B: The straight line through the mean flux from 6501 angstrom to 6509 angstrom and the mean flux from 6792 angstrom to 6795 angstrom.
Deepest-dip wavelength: 6562.0 angstrom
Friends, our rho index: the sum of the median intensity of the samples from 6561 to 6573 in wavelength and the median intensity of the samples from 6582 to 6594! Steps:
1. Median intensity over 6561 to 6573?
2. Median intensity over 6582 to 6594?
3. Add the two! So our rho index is 27.8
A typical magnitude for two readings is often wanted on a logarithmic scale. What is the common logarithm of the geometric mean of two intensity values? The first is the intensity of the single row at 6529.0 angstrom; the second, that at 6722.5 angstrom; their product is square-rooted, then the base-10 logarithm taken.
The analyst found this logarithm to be 1.17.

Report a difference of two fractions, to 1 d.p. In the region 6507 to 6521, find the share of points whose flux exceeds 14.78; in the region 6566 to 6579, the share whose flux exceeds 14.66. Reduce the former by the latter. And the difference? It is 1.0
